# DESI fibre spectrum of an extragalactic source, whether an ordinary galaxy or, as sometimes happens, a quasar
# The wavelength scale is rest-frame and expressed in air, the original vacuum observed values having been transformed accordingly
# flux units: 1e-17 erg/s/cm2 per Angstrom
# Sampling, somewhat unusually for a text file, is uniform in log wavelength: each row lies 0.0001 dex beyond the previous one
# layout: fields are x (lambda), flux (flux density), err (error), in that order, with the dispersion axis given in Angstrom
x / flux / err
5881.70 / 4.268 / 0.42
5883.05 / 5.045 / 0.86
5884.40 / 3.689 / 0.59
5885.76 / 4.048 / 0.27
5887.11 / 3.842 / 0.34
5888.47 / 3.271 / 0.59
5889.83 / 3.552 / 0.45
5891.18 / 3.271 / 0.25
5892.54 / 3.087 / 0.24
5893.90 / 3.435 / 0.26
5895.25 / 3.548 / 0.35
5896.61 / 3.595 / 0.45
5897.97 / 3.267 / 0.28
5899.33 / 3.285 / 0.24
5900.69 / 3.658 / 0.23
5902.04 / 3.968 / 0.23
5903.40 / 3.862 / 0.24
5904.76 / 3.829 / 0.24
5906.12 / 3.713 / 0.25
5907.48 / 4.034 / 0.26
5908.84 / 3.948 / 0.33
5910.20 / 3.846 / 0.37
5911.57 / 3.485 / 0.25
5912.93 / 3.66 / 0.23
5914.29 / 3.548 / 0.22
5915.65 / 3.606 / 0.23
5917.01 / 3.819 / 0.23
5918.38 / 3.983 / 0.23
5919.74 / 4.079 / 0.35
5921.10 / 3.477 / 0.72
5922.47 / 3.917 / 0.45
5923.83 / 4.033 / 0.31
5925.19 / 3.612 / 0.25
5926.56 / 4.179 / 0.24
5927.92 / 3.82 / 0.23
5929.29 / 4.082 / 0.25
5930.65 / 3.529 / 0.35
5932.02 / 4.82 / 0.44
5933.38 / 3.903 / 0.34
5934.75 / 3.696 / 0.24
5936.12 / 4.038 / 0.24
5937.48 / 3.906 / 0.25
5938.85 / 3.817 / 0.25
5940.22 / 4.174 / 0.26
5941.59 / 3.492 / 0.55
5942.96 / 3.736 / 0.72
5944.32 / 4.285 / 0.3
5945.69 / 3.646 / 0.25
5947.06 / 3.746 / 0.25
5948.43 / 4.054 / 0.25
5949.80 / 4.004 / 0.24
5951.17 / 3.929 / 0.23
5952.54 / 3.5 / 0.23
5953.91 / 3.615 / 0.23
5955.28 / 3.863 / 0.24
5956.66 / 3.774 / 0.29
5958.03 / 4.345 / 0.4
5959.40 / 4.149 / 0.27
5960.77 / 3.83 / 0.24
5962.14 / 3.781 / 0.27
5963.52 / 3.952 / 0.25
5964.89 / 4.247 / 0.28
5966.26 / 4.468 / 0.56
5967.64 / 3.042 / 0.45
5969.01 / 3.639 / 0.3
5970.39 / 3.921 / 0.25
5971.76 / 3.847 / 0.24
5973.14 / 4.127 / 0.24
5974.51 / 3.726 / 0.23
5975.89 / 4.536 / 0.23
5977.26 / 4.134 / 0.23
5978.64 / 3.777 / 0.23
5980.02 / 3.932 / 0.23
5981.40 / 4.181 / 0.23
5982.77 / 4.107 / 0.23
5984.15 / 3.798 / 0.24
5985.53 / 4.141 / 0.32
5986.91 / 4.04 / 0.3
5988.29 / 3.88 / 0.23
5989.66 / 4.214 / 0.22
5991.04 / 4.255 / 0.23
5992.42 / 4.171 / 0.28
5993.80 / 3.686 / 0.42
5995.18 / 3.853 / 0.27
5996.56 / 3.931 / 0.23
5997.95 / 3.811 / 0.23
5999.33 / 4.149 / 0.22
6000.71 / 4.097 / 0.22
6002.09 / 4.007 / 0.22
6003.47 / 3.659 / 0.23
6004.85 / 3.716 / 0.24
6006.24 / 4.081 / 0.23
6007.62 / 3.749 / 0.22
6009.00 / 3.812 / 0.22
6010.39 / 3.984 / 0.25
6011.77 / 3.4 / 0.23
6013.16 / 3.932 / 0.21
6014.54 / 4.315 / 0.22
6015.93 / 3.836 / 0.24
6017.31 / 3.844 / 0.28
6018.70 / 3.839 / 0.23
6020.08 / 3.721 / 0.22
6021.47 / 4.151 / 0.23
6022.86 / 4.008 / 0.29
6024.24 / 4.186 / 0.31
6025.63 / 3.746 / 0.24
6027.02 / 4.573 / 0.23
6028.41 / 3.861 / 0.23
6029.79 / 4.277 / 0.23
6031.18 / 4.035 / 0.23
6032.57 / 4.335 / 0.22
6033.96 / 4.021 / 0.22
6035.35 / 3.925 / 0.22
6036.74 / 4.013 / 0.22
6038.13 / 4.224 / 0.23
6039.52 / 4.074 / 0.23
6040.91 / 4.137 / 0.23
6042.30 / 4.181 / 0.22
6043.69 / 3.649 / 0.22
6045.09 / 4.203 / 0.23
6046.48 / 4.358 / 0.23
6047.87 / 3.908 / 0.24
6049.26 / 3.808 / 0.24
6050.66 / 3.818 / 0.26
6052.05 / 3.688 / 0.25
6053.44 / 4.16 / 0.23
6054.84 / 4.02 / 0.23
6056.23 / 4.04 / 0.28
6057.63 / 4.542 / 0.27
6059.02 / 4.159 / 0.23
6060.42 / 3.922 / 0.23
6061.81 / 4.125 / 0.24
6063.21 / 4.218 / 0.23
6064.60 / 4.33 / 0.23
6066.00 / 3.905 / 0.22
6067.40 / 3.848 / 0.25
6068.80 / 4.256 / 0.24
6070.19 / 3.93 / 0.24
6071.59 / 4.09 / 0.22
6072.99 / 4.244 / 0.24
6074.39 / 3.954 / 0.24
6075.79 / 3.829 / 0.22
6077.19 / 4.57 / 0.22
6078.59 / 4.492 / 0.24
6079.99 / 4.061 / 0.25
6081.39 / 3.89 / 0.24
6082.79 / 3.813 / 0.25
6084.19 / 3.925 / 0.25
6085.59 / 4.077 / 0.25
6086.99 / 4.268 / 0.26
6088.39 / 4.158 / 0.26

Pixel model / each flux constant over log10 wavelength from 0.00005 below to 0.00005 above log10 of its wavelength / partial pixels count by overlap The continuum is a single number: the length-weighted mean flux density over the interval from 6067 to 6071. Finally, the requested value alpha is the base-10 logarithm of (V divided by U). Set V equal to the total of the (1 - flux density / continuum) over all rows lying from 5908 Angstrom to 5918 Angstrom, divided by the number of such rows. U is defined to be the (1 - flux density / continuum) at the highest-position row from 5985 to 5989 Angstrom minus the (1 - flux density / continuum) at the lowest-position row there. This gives 0.10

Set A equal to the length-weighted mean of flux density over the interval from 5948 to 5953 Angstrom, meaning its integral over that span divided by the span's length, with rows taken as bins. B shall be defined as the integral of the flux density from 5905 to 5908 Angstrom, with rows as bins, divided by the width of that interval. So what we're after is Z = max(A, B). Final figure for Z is 3.88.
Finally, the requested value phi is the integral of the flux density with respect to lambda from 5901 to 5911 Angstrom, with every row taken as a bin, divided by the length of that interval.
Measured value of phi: 3.87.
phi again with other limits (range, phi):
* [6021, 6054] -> 4.06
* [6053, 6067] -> 4.13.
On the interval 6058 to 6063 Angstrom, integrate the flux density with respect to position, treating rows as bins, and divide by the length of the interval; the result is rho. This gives 4.12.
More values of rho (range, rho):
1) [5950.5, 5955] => 3.70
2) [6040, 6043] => 4.16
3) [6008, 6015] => 3.87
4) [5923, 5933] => 4.01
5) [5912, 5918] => 3.67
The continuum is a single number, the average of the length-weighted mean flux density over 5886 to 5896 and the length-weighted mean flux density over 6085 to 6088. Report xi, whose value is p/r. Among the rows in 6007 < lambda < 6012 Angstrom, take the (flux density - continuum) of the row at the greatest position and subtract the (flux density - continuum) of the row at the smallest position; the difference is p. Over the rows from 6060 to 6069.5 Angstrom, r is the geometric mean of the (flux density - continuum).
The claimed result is -1.9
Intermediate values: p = -0.3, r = 0.184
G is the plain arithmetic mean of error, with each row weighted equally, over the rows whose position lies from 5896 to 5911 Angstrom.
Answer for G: 0.284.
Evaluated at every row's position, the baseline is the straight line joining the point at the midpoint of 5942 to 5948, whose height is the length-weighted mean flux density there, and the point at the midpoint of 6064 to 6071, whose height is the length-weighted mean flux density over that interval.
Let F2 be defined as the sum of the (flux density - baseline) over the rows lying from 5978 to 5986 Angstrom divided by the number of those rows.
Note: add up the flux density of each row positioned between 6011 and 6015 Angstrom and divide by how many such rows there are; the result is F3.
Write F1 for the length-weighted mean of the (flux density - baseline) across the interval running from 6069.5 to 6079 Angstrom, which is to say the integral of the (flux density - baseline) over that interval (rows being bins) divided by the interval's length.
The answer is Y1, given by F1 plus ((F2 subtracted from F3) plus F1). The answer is 4.0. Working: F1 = 0.09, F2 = 0.08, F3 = 3.88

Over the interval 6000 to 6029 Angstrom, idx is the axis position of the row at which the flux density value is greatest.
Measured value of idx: 6027.02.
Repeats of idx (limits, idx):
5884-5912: 5885.76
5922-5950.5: 5932.02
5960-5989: 5975.89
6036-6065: 6057.63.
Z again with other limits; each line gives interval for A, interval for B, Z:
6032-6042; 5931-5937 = 4.10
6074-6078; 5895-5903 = 4.14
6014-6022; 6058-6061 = 4.10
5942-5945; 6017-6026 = 3.97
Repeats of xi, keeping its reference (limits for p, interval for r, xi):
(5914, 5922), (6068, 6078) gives -0.4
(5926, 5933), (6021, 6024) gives 2.6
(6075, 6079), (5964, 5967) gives 1.3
